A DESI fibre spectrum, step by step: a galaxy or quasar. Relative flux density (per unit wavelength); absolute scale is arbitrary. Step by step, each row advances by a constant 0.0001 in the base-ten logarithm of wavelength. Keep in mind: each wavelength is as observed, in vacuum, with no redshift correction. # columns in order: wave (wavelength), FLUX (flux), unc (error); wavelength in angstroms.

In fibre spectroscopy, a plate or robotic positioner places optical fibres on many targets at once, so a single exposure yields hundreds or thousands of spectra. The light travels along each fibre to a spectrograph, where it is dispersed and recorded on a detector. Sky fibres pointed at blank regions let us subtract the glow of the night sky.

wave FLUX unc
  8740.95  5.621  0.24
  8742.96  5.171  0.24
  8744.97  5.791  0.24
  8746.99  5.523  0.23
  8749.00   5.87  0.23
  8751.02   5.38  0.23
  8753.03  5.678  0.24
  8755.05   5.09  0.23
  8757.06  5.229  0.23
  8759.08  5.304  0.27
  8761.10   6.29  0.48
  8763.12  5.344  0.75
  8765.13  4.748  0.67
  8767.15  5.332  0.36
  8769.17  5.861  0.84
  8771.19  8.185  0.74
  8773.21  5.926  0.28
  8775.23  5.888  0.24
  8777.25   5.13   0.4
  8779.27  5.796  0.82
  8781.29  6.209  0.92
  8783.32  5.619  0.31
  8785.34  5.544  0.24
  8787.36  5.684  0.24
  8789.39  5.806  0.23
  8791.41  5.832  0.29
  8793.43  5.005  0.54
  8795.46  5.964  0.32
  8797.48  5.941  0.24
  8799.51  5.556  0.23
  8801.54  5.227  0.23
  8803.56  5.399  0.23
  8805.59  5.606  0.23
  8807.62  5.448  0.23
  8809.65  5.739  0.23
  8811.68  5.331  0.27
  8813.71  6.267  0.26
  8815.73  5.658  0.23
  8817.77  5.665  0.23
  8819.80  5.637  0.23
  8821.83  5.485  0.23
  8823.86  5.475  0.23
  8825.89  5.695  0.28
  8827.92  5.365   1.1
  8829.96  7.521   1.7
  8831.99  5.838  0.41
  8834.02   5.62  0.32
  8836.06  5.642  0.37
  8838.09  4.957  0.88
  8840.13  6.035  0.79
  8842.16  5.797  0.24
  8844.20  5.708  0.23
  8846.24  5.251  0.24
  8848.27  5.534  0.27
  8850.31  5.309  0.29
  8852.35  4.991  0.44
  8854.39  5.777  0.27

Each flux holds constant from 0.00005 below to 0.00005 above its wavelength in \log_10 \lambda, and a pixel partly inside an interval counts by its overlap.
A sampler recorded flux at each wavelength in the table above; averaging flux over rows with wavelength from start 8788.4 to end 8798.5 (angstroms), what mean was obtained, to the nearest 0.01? 5.71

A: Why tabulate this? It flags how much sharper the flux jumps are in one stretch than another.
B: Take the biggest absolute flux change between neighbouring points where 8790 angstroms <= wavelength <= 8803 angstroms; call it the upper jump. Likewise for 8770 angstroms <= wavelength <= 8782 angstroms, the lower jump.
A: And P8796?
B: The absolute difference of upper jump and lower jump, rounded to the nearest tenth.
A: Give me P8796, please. 1.3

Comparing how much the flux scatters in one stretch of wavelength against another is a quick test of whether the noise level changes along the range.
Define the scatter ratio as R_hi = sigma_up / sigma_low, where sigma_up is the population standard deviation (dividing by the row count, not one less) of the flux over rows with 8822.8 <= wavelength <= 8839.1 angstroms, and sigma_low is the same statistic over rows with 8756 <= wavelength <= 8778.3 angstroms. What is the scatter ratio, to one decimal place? 0.8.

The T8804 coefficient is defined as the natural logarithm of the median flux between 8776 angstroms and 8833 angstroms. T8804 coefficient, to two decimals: 1.73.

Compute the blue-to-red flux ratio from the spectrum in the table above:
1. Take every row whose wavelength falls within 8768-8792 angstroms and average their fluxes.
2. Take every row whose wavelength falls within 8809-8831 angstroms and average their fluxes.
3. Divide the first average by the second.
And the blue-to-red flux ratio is 1.03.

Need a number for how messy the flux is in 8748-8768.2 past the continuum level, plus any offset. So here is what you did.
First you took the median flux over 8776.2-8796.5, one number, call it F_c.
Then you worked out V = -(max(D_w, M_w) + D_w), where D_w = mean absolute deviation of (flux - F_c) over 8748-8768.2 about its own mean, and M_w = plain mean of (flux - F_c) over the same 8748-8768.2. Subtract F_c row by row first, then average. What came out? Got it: -0.62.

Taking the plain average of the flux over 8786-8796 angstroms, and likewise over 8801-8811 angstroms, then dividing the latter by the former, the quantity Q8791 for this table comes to 0.97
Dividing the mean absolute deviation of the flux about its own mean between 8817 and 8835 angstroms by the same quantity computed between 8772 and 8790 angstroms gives 1.8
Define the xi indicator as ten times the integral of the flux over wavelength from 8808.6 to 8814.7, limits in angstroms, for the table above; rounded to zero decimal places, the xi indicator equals 352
